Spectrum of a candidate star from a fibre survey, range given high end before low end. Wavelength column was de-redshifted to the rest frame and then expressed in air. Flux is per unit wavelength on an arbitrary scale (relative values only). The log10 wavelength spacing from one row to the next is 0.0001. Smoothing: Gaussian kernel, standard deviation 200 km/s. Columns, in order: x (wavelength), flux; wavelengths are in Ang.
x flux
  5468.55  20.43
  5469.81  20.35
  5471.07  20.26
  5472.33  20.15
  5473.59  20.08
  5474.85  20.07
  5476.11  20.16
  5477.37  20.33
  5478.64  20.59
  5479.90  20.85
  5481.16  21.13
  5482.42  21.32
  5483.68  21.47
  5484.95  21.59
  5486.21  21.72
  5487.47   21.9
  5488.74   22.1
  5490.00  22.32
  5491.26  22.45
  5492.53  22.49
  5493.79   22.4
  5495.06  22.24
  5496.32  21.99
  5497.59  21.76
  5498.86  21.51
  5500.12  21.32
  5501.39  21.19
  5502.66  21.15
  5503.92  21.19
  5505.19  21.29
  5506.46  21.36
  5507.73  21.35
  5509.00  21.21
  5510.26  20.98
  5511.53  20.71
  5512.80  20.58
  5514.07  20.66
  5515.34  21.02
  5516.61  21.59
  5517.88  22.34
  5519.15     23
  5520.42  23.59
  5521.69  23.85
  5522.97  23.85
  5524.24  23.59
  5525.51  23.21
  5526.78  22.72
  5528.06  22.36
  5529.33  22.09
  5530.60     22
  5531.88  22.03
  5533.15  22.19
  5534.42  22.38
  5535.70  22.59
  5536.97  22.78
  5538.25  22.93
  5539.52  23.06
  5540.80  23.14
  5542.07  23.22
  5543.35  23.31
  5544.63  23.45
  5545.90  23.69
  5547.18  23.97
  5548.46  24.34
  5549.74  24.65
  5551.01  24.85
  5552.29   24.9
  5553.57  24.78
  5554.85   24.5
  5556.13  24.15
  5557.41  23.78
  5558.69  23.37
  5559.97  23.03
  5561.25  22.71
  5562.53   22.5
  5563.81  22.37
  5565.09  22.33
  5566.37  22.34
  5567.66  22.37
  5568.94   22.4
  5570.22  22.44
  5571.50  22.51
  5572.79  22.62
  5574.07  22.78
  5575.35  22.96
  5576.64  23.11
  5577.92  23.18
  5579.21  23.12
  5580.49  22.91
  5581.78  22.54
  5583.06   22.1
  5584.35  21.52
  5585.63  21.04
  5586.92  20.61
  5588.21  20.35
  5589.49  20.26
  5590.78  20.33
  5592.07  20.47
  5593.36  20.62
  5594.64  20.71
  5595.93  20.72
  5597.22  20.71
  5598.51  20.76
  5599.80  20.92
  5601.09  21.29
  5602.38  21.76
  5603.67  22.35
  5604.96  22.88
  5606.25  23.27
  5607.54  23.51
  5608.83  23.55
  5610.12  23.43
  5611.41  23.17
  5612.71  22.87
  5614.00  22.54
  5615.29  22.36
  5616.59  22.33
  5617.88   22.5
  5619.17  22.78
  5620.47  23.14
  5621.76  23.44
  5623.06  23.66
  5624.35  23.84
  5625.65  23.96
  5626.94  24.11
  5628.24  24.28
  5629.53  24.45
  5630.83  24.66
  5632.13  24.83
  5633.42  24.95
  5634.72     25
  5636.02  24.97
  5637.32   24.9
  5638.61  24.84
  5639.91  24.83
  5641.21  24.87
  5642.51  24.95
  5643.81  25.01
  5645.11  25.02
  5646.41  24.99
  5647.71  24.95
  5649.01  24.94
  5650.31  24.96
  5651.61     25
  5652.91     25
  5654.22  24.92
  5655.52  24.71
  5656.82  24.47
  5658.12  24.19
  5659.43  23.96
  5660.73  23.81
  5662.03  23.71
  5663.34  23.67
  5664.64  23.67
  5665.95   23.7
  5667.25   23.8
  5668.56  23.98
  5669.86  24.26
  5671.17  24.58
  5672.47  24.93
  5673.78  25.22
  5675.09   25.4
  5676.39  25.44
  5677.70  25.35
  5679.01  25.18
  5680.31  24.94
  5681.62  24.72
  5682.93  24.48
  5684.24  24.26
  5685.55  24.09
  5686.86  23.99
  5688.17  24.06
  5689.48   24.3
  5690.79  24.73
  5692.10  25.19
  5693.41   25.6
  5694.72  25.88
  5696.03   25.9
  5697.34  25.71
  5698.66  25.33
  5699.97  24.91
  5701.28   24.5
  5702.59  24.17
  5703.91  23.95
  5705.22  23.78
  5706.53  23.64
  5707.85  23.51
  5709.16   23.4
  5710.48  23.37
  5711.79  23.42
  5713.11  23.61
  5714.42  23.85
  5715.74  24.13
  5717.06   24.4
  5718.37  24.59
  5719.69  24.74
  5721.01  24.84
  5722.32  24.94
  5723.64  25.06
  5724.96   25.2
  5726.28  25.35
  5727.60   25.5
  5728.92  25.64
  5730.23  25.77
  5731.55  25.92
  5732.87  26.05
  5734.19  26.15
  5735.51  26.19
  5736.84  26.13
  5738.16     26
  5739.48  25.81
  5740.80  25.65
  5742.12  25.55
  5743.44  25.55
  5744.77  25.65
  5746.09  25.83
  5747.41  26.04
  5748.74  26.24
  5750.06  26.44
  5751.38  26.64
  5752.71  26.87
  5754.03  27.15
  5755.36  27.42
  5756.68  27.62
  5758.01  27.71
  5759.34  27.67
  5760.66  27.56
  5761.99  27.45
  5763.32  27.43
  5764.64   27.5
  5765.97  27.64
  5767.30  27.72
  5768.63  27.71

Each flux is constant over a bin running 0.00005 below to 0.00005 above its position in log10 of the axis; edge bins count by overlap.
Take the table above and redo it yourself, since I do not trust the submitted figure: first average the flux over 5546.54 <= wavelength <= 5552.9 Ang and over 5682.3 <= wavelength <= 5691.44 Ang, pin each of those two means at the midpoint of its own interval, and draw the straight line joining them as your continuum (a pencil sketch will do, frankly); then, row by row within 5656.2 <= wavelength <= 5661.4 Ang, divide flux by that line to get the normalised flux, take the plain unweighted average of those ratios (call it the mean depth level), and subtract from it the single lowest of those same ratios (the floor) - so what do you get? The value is 0.012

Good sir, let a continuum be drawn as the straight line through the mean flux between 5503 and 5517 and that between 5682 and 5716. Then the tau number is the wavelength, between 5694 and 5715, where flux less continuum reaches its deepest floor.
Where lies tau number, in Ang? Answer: 5710.48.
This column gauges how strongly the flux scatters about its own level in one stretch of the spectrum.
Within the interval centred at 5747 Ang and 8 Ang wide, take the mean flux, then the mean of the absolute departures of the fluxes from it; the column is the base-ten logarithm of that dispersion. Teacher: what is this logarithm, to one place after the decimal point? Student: -0.6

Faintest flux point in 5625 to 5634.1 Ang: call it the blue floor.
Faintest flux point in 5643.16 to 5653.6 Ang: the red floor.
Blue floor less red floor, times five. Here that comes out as -4.9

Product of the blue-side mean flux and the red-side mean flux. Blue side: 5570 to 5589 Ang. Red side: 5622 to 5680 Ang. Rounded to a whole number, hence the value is 547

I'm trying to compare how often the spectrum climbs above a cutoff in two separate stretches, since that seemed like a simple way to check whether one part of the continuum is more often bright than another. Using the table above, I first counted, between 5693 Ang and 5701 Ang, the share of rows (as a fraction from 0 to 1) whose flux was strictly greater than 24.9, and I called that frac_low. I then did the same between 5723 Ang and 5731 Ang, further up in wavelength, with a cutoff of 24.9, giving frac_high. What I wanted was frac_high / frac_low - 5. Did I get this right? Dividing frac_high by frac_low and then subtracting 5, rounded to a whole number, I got -4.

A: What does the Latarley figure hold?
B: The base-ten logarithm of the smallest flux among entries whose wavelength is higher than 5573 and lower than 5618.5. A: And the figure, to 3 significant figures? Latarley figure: 1.31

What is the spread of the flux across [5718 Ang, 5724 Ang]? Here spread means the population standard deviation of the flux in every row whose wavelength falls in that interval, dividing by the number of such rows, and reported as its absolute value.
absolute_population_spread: 0.16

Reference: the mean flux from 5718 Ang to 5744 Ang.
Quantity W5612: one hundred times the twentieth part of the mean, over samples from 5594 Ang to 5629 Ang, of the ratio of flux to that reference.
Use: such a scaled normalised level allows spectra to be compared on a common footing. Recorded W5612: 4.4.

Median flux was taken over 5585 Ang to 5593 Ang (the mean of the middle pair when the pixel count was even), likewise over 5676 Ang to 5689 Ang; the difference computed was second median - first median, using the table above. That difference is 4.2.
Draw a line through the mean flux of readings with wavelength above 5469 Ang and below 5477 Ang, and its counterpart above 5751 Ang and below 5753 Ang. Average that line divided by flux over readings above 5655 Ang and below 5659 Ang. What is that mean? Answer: 1.00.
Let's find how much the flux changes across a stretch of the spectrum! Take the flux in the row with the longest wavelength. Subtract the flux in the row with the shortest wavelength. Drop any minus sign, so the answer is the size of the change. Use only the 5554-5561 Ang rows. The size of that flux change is 1.5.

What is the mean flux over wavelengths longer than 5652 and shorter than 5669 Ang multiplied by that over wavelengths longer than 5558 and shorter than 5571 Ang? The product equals 545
